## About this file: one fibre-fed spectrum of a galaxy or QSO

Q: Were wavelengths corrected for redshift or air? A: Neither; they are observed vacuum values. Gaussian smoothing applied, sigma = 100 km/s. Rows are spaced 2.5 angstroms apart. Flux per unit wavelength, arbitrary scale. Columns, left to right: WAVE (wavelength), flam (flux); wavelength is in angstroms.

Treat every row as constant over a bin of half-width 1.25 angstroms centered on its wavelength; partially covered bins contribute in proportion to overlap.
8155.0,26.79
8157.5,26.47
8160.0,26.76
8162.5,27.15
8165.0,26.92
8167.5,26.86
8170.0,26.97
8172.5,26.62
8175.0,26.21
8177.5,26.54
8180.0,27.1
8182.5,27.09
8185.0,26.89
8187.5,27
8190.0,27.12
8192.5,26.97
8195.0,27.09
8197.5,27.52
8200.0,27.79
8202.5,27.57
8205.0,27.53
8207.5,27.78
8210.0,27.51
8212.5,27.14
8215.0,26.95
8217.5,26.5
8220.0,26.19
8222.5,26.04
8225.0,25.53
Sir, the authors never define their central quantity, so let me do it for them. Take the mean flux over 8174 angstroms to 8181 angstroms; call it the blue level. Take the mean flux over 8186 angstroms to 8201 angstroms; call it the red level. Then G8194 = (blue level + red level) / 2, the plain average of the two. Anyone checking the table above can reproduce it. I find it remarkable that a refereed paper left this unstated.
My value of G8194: 26.9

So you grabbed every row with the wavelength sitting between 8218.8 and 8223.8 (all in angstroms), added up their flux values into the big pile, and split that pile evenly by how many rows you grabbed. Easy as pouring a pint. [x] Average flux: 26.1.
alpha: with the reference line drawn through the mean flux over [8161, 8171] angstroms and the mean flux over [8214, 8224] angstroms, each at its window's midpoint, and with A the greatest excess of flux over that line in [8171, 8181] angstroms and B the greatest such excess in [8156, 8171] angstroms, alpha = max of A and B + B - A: 0.14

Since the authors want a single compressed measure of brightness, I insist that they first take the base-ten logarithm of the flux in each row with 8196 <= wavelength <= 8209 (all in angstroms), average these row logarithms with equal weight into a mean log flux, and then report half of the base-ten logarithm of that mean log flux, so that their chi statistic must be 0.0794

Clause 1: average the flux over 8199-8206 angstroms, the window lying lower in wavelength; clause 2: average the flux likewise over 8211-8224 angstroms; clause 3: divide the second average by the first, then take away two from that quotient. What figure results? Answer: -1.04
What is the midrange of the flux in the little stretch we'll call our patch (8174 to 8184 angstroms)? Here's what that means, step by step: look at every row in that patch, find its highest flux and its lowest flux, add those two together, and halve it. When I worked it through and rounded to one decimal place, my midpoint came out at 26.7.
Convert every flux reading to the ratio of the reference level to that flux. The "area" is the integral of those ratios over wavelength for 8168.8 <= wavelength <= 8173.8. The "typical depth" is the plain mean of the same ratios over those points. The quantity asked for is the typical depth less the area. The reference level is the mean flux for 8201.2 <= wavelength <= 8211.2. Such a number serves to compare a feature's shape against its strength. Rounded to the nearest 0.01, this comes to -4.12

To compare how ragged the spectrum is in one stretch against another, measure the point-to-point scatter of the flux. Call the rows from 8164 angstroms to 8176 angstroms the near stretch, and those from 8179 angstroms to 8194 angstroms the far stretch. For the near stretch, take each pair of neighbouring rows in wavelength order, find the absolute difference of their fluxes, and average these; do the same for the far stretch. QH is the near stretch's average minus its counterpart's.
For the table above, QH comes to 0.11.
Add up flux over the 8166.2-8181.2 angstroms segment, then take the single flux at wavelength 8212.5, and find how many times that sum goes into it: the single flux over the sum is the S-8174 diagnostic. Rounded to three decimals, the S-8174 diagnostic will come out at 0.169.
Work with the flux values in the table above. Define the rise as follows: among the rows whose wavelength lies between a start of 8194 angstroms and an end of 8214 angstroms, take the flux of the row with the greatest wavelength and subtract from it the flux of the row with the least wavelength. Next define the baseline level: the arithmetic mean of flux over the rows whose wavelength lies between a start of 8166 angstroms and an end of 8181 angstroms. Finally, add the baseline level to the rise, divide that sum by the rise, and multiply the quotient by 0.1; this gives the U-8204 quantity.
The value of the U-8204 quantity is 54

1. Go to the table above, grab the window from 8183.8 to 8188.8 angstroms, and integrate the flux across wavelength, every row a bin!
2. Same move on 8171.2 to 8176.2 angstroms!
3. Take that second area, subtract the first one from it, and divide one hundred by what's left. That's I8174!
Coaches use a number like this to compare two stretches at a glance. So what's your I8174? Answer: -38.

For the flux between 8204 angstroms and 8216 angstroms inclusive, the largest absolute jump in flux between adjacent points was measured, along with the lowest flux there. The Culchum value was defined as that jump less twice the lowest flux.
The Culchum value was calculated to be -53.5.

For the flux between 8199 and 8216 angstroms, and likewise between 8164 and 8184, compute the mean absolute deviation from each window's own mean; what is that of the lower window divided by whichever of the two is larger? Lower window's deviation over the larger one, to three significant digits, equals 1.00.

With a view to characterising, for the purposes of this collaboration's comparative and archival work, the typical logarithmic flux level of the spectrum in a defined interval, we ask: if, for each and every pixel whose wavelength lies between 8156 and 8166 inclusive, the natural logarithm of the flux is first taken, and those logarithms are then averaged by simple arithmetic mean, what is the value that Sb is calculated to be 3.29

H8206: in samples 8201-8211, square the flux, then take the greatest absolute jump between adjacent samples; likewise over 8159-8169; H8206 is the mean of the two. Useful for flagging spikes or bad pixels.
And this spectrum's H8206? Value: 18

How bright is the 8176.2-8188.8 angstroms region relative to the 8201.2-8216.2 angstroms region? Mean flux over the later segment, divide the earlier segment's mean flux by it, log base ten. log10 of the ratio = -0.008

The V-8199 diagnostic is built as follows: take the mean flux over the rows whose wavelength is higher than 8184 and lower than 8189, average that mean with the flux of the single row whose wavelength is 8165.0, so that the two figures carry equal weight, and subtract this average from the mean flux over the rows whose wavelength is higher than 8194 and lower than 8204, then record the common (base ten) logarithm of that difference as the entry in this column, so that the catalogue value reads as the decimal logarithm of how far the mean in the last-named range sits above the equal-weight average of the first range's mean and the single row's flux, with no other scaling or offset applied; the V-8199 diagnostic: -0.25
